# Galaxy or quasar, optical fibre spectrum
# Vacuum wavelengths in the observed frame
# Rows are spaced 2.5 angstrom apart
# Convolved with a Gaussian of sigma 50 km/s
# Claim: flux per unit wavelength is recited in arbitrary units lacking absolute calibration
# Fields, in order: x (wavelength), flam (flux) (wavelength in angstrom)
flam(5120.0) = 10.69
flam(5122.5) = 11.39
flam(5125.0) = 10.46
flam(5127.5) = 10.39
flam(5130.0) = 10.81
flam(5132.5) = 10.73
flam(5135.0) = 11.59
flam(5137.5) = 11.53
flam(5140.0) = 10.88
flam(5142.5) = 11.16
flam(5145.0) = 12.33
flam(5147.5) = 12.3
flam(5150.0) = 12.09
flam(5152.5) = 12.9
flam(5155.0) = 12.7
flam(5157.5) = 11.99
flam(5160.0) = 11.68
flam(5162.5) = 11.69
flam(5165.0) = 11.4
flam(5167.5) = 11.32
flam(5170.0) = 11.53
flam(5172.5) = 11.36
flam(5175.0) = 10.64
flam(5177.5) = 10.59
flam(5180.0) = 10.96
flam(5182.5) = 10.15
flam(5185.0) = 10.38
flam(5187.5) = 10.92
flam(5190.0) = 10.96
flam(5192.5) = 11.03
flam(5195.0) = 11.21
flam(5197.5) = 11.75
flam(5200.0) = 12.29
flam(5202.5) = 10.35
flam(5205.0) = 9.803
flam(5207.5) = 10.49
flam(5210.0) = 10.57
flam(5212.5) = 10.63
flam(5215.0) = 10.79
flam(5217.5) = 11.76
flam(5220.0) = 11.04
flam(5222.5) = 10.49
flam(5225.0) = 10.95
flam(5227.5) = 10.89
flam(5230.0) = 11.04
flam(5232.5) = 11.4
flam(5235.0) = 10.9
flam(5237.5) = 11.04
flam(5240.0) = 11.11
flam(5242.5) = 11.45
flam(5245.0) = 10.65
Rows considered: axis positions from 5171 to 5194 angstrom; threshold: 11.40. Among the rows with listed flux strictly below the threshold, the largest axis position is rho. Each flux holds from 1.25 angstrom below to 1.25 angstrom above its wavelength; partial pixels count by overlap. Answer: 5192.5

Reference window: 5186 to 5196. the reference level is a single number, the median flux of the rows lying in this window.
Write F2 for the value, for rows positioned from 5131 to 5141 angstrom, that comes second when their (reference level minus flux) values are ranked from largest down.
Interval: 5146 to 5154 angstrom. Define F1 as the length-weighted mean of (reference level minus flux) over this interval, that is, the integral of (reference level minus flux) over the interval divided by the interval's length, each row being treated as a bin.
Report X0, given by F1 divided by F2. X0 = -13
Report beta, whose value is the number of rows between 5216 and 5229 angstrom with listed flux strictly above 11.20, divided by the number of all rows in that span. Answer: 0.20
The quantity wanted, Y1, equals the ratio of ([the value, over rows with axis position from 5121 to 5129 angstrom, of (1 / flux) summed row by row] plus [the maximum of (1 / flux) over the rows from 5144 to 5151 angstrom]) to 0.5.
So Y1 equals 0.725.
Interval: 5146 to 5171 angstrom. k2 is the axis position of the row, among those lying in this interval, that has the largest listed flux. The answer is 5152.5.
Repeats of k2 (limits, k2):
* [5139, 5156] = 5152.5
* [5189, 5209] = 5200.0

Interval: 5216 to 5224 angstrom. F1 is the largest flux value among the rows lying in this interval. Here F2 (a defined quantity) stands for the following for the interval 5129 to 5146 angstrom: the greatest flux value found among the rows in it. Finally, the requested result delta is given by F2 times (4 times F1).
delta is 580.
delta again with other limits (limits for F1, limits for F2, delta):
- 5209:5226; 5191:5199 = 553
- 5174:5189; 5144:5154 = 566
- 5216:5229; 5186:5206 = 578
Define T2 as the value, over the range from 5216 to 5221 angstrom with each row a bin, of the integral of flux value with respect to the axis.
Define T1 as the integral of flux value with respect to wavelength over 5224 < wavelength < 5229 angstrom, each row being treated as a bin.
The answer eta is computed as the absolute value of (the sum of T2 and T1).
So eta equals 112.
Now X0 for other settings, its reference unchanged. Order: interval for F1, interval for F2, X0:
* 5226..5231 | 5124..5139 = 0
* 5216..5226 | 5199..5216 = 0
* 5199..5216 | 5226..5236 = 3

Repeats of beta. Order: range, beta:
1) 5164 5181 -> 0.57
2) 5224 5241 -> 0.14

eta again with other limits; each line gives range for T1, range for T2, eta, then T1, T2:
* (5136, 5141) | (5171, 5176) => 111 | 56.2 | 55.2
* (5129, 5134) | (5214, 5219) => 110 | 54.0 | 56.4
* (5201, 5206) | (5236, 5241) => 106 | 51.0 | 55.3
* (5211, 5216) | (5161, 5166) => 111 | 53.5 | 57.8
